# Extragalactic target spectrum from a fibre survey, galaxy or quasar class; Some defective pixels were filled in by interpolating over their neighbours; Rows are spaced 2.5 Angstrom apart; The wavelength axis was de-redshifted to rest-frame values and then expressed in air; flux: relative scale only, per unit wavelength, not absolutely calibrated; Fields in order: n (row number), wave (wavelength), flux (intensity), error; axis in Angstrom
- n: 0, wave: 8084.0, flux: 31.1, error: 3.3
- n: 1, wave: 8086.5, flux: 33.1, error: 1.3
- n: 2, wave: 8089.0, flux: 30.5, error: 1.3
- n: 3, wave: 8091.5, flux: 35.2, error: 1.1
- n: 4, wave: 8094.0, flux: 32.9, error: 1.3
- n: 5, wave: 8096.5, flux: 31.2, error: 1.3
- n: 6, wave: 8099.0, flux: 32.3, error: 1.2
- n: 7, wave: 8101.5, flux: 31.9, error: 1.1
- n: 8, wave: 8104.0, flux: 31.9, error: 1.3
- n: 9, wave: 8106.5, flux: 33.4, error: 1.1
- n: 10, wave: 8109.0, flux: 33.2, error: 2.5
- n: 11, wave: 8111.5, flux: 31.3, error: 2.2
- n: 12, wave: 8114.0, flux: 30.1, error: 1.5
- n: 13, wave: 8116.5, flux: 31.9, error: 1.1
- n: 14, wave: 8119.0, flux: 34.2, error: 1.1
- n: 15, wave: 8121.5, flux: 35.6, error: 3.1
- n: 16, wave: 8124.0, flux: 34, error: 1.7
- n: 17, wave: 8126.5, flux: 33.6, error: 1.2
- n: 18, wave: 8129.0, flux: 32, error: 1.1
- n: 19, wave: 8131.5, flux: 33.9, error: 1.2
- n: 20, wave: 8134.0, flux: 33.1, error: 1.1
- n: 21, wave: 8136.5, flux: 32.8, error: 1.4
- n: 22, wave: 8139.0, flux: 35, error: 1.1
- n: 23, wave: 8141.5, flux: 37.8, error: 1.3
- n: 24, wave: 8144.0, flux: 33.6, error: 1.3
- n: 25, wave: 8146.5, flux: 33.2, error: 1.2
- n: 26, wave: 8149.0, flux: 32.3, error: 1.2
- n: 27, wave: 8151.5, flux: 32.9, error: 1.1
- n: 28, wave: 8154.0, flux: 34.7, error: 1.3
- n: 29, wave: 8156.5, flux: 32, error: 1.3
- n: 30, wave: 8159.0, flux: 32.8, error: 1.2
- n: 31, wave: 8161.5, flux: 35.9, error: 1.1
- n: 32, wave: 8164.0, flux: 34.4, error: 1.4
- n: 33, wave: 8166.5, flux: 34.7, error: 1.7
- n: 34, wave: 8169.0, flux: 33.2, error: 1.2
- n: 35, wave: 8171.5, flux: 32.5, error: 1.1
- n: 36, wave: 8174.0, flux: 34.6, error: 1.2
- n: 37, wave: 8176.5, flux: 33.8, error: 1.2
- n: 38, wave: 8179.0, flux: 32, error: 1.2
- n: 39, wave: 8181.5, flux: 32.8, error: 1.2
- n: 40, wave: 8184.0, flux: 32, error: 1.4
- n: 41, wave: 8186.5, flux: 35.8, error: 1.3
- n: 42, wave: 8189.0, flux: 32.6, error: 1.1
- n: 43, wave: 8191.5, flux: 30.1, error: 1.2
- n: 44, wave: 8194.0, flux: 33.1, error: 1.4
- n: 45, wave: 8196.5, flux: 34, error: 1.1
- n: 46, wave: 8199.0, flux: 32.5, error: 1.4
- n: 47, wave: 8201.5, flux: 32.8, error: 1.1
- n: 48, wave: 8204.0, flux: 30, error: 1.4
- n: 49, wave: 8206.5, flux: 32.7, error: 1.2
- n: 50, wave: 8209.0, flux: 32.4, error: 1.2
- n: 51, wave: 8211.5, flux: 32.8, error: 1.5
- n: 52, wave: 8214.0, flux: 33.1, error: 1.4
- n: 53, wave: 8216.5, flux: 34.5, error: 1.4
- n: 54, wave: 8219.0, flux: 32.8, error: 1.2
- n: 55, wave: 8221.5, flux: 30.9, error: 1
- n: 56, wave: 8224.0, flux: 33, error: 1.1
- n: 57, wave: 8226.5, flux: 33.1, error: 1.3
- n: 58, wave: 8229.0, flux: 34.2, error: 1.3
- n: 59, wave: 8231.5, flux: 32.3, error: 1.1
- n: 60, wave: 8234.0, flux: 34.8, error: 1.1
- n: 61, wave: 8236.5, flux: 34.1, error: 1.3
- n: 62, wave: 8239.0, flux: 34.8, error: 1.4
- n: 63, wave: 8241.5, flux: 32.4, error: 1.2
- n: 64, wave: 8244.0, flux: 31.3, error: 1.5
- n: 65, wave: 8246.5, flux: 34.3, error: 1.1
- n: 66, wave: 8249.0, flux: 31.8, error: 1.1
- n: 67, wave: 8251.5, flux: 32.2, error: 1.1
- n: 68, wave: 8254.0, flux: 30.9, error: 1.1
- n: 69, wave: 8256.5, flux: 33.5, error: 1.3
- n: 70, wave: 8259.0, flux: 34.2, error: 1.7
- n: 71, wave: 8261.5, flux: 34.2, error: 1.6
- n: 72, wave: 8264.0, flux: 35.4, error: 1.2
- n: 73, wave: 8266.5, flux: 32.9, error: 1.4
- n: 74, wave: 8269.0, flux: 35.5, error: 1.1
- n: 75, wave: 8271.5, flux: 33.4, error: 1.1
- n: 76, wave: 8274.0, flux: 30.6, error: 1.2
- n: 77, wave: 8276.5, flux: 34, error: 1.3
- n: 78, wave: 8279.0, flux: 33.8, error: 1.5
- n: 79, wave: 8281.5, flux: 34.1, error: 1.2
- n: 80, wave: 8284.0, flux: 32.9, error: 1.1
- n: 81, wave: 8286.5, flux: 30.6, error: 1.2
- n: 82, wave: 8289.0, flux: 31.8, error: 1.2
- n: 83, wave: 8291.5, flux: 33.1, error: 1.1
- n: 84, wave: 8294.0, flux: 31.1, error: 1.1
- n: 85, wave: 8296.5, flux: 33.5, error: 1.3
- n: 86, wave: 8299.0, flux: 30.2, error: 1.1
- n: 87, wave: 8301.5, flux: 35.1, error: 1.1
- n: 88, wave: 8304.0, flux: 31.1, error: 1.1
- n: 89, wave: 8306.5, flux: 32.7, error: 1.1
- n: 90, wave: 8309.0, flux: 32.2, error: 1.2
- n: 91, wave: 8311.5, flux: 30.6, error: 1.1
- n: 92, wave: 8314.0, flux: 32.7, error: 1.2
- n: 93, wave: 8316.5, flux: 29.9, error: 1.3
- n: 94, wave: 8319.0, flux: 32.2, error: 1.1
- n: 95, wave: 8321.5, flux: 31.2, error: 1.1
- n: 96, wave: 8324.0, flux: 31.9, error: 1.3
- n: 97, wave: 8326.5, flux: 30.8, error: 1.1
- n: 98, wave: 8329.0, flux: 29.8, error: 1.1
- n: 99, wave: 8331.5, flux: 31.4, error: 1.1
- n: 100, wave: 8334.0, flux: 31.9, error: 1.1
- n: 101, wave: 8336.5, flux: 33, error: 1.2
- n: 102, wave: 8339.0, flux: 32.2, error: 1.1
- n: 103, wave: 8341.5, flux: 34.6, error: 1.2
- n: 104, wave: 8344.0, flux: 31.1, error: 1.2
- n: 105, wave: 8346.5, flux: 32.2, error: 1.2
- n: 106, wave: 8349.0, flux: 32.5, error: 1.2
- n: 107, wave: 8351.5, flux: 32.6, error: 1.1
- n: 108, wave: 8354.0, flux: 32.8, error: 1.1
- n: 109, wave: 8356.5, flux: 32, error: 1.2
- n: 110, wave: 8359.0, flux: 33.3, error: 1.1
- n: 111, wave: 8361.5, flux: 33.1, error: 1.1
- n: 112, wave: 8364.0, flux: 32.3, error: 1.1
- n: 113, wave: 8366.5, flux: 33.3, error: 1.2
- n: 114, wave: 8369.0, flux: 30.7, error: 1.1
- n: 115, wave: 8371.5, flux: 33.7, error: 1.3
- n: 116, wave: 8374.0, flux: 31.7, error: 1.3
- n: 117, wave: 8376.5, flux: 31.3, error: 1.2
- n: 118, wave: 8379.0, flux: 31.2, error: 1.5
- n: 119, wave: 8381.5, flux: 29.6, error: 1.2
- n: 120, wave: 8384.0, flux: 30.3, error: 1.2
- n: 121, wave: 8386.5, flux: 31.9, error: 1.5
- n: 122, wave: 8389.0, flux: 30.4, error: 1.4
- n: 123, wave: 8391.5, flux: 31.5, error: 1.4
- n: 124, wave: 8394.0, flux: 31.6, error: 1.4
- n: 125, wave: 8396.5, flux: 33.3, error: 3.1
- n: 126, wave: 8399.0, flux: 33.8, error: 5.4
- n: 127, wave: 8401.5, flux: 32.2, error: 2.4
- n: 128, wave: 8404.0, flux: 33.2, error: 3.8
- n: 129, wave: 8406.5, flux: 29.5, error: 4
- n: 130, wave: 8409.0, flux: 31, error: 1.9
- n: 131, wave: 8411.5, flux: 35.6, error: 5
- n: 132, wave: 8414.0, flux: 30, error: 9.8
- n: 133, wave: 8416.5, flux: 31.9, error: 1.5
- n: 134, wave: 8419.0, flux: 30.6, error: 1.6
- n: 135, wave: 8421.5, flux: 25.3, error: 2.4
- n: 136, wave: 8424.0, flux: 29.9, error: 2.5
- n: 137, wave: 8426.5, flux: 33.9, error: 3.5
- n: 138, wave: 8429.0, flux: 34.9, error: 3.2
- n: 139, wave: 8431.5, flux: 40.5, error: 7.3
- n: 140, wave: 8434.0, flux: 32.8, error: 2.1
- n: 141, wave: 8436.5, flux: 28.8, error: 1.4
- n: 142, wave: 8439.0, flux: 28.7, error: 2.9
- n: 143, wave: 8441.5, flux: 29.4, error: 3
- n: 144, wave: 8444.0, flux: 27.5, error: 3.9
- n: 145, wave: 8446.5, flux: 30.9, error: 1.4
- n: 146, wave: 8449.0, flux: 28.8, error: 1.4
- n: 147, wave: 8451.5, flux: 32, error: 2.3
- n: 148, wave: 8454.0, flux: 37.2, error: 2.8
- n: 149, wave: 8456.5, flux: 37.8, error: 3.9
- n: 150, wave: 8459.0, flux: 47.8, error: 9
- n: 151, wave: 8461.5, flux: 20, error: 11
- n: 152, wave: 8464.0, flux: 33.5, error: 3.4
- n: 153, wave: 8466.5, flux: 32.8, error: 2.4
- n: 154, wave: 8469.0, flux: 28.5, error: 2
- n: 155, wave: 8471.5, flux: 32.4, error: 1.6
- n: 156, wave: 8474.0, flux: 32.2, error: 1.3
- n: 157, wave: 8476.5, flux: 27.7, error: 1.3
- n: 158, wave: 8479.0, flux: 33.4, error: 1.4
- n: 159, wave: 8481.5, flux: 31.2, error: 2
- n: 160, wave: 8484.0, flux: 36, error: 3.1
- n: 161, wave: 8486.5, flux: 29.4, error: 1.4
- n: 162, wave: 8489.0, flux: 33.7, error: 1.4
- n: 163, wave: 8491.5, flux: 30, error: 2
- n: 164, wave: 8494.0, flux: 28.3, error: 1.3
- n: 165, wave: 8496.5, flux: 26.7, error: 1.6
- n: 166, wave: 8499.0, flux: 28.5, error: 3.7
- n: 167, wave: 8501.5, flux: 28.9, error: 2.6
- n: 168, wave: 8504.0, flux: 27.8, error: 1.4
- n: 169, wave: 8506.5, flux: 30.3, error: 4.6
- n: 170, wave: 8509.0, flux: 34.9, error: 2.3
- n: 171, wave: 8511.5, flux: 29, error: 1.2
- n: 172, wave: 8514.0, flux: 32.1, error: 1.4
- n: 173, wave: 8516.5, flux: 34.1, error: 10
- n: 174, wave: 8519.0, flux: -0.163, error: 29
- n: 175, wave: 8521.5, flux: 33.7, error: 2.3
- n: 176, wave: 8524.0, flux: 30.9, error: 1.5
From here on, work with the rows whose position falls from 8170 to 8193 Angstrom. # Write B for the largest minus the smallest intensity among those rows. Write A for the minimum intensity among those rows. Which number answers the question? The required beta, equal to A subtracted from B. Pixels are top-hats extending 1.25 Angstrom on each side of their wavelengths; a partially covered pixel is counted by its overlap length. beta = -24.4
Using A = 30.1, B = 5.7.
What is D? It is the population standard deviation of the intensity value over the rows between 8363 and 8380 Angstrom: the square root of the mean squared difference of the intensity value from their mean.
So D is 1.0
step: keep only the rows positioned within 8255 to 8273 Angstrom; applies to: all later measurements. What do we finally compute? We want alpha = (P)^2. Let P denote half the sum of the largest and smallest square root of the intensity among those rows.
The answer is 34.2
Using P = 5.85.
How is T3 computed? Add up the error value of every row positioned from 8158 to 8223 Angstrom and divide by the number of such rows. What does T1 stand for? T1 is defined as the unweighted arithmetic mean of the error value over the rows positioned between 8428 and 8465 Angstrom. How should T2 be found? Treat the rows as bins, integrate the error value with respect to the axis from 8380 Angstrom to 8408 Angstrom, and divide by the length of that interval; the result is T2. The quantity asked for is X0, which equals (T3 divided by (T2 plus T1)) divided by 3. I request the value 0.07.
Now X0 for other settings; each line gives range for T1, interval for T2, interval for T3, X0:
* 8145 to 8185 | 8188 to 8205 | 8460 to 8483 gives 0.39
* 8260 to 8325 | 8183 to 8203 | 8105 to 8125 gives 0.24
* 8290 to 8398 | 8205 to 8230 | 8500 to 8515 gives 0.30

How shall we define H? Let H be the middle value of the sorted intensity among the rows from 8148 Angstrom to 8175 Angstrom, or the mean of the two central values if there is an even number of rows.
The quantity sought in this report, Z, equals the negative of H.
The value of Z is -33.2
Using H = 33.2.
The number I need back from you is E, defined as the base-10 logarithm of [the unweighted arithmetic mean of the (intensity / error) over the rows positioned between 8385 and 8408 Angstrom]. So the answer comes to 1.2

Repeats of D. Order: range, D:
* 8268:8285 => 1.4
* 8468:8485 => 2.6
